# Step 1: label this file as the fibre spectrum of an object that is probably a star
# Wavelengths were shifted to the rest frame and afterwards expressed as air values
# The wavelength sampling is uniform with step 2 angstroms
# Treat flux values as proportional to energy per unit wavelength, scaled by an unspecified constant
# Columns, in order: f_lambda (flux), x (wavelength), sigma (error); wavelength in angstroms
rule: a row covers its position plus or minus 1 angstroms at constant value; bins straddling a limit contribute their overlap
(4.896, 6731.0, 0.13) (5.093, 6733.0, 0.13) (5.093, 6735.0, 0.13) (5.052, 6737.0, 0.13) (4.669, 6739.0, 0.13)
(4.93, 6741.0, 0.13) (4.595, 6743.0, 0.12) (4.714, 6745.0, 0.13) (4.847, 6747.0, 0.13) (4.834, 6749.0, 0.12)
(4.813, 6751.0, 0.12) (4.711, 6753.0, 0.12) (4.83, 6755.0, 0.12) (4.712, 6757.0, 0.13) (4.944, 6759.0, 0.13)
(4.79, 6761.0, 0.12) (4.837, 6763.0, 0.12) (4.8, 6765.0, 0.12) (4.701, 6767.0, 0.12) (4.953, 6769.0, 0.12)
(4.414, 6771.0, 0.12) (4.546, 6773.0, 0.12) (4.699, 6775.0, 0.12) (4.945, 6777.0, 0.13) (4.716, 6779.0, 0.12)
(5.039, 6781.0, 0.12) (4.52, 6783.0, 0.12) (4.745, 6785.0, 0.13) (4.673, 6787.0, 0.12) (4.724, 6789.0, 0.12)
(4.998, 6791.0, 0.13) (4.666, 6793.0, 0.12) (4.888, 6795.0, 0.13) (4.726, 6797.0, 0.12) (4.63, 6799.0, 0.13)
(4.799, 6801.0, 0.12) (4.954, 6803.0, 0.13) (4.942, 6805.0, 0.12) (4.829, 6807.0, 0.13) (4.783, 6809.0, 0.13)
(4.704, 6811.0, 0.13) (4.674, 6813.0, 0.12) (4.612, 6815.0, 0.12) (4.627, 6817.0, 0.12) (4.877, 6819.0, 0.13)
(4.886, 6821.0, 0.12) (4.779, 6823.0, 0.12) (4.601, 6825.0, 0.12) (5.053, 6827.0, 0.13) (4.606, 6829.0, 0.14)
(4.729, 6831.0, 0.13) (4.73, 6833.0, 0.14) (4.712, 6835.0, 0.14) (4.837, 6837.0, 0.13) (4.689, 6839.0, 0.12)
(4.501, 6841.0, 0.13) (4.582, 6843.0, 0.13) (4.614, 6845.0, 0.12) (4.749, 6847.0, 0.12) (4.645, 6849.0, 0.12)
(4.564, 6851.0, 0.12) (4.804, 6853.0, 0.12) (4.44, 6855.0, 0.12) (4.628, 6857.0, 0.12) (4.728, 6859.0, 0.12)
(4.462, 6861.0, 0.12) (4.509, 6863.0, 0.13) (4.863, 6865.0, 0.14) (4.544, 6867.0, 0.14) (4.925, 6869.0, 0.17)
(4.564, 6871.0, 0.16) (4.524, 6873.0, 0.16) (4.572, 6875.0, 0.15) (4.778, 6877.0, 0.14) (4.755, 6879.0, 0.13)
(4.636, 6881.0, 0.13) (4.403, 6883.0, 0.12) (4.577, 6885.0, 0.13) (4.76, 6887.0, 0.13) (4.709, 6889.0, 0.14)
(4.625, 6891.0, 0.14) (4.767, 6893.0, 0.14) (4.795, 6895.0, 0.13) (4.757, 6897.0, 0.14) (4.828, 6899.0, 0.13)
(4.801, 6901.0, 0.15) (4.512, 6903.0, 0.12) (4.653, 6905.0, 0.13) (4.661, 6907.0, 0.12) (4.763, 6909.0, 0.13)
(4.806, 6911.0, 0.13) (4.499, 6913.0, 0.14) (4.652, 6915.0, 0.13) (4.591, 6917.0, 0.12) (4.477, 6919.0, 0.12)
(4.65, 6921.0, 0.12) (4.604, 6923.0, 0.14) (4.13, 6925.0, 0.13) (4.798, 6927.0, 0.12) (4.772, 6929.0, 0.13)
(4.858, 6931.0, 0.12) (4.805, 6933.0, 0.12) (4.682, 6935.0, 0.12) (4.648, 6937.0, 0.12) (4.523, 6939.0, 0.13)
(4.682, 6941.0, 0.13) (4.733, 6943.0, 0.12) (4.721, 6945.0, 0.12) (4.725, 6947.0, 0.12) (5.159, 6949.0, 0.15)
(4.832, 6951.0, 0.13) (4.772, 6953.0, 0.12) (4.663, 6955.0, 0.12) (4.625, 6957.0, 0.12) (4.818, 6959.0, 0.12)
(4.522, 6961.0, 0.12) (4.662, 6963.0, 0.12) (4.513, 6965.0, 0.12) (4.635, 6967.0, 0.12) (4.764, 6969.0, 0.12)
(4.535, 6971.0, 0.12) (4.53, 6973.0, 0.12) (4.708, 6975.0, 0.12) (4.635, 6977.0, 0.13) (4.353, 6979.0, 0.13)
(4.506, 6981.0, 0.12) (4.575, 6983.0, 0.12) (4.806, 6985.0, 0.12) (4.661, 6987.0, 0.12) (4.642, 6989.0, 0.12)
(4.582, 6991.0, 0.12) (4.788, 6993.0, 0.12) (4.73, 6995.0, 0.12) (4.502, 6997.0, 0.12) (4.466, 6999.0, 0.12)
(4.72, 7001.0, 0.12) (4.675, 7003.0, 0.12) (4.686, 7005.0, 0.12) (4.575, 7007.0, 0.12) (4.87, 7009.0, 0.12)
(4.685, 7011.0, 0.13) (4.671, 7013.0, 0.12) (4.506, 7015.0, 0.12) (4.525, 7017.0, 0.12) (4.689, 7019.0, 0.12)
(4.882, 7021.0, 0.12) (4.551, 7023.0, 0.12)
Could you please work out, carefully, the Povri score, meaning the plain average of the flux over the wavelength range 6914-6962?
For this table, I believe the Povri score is 4.69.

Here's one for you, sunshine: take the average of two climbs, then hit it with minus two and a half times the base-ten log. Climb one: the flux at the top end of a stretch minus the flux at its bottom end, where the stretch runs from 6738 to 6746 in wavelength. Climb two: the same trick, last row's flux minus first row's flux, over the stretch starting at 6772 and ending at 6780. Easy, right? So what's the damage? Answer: 2.4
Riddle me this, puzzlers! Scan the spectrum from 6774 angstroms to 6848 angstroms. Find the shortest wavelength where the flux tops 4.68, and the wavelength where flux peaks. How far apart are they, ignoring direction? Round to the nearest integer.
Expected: 52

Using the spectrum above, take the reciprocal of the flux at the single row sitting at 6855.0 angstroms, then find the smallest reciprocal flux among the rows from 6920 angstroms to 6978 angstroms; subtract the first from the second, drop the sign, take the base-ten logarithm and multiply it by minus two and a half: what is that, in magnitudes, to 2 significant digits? 3.8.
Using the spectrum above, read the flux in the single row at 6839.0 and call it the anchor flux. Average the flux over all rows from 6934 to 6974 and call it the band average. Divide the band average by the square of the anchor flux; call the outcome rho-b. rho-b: 0.213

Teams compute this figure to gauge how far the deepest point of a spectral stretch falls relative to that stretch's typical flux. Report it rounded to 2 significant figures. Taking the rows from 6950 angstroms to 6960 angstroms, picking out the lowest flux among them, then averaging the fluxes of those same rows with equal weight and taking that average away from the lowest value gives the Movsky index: -0.12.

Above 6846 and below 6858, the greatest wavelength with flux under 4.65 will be 6857.0 angstroms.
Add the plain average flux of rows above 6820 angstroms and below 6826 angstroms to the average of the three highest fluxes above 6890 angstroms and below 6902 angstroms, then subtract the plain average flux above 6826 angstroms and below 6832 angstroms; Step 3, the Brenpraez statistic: 4.77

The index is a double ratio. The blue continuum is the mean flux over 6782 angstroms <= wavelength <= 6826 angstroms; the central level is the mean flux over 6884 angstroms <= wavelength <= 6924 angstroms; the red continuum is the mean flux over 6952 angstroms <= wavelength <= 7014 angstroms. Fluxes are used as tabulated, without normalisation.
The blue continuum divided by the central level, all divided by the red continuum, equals 0.219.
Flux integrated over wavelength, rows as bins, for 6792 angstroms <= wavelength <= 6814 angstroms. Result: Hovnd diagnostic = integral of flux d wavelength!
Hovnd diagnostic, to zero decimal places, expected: 105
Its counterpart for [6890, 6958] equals 319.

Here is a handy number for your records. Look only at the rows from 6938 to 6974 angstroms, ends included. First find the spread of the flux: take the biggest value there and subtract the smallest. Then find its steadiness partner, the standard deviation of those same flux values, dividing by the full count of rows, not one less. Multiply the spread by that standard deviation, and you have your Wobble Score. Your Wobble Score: 0.10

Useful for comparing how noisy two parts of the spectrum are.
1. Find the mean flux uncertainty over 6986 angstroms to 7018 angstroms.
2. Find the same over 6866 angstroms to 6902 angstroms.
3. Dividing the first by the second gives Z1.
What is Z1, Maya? 0.86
